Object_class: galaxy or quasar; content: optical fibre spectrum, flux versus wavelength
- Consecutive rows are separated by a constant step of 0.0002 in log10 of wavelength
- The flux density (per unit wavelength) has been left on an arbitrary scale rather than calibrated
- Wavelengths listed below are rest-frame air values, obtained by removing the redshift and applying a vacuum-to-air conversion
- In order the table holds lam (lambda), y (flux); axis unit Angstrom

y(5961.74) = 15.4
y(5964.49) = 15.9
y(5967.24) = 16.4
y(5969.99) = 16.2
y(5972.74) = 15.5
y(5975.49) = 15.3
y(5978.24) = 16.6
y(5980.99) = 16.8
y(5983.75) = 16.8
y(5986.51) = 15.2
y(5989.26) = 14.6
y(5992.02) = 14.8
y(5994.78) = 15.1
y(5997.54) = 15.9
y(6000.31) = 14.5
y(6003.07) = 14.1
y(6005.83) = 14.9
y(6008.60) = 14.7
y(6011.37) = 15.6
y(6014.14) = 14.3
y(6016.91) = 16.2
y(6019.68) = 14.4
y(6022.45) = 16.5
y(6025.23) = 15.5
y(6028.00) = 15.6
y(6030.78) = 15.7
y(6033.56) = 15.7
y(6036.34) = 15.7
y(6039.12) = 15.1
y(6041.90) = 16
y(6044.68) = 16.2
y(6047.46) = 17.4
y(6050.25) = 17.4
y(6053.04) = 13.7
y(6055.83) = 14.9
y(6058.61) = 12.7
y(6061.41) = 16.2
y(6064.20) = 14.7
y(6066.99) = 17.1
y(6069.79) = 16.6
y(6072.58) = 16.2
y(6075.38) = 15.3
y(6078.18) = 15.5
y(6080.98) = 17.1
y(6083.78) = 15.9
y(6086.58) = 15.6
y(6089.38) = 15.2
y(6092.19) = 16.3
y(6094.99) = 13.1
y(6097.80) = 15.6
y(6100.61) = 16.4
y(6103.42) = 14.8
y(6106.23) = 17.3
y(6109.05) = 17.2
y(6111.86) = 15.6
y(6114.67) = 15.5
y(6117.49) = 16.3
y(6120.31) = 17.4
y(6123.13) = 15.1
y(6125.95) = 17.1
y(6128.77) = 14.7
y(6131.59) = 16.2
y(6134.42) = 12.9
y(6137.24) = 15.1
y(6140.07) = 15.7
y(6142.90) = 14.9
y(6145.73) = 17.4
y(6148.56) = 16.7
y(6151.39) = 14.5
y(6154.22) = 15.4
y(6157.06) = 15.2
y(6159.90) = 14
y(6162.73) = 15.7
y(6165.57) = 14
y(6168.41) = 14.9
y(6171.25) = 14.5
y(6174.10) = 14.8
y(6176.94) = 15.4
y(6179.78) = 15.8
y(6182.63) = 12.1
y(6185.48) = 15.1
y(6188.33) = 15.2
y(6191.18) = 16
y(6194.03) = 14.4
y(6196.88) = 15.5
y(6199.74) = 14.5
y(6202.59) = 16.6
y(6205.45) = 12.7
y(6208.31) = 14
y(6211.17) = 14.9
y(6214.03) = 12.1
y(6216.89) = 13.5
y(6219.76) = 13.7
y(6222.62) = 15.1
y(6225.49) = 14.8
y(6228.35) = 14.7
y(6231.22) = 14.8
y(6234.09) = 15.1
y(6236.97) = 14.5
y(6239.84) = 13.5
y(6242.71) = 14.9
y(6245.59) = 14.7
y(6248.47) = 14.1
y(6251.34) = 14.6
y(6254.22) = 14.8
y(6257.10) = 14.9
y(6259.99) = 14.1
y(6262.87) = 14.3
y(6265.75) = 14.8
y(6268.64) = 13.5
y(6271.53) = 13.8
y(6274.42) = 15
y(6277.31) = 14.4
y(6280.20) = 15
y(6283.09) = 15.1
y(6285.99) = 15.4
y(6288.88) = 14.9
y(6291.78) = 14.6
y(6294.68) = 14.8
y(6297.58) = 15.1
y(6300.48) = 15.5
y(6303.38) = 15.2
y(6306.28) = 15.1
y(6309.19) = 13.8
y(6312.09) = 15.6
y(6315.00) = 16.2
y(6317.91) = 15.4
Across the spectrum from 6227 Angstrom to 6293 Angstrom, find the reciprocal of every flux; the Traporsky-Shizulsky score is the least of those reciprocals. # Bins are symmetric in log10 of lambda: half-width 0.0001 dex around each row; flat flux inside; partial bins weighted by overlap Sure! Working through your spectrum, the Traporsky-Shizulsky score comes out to 0.0649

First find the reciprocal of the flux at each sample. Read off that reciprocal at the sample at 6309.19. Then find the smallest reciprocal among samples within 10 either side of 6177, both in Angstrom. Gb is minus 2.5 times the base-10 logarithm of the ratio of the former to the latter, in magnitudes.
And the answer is -0.15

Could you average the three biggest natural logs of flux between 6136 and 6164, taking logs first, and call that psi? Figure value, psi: 2.81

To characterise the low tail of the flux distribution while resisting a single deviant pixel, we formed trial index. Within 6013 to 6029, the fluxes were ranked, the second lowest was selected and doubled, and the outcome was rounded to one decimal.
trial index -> 28.8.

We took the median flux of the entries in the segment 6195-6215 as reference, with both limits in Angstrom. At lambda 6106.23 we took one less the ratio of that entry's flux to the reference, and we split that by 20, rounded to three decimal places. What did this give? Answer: -0.010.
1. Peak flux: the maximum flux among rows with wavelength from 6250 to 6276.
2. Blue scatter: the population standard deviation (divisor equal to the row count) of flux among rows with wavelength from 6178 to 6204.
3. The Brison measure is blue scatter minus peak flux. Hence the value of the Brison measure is -13.8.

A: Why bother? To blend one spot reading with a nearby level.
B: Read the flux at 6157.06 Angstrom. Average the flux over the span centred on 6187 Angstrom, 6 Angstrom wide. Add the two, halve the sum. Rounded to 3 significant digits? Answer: 15.2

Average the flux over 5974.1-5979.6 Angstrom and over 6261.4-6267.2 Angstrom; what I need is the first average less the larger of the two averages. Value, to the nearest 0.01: 0.00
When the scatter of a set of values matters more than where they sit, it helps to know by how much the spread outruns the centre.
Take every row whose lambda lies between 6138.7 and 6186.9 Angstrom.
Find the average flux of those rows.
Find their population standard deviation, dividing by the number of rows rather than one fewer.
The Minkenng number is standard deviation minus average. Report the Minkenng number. -13.9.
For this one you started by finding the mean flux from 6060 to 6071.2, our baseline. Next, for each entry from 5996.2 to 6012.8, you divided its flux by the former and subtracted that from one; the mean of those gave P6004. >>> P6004 0.074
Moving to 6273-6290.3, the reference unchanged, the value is 0.073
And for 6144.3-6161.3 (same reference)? 0.038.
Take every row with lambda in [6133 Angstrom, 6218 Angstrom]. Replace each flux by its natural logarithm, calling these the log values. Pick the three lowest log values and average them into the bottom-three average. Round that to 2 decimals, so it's 2.51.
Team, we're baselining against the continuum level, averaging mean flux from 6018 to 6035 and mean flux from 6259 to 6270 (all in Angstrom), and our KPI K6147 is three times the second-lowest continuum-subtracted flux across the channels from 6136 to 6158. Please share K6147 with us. 0.1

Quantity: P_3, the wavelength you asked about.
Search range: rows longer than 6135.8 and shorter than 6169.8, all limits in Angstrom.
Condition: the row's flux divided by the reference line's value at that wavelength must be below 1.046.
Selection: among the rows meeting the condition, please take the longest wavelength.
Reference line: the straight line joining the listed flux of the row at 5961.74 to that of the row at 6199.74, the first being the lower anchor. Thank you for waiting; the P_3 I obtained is 6168.41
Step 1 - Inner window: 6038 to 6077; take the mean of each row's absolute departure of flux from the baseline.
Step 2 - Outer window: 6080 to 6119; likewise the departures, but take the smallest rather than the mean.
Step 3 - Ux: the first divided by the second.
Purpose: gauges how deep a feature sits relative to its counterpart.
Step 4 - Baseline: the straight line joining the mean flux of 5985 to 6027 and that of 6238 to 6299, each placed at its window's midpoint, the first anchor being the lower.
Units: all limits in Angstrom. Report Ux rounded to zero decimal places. 12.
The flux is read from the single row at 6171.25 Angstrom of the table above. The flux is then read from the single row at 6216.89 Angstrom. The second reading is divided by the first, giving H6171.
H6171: 0.93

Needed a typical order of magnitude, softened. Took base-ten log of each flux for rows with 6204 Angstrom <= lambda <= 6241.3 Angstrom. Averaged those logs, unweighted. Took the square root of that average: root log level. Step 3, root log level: 1.07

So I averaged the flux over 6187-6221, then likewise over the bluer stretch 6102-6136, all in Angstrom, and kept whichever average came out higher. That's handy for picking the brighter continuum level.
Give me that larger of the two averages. 15.8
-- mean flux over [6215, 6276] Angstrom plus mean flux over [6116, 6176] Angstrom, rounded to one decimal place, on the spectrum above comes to 29.8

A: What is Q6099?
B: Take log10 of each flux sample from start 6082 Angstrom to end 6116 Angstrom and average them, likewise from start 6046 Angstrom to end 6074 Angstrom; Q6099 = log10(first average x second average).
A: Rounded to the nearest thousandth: 0.154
